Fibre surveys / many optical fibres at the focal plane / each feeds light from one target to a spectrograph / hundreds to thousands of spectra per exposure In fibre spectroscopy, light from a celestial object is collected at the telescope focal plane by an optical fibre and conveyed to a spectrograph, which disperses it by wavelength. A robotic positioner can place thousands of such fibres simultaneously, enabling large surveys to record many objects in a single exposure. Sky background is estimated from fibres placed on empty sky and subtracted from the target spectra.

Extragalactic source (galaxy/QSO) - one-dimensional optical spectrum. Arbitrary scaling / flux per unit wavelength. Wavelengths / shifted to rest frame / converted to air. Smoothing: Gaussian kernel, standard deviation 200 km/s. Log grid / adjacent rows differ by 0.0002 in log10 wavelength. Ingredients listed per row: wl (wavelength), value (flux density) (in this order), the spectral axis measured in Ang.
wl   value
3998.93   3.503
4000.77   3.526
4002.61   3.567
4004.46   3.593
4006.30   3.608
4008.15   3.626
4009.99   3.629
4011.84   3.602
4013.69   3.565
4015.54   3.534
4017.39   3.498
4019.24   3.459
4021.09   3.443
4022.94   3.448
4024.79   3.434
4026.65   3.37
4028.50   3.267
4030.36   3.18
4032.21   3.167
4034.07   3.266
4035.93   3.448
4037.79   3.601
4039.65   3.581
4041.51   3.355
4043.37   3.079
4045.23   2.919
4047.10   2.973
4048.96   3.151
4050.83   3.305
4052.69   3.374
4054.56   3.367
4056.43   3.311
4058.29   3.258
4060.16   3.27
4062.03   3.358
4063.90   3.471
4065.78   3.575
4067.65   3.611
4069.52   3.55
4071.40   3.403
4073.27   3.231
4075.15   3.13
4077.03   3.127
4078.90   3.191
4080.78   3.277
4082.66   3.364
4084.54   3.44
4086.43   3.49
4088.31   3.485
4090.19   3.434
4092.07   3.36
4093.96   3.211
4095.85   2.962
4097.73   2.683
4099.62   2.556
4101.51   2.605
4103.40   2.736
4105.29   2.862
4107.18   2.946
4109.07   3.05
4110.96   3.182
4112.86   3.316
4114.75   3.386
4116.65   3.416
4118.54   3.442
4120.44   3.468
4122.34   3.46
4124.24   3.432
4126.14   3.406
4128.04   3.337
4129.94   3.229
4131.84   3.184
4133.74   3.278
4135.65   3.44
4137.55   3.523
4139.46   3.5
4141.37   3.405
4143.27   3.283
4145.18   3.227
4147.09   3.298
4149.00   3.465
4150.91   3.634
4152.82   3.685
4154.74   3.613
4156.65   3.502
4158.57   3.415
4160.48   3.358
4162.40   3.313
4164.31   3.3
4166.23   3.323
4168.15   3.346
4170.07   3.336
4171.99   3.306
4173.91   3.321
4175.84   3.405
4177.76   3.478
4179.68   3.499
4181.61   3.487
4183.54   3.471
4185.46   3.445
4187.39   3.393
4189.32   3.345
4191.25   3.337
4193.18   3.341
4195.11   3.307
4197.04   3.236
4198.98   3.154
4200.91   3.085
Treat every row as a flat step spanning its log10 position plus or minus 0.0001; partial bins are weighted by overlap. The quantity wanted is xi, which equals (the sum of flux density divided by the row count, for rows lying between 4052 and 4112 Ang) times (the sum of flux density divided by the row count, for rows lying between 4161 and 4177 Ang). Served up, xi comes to 10.7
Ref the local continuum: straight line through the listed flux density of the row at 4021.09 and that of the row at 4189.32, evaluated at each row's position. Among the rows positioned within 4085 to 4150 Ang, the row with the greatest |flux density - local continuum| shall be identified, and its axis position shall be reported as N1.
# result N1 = 4099.62 Ang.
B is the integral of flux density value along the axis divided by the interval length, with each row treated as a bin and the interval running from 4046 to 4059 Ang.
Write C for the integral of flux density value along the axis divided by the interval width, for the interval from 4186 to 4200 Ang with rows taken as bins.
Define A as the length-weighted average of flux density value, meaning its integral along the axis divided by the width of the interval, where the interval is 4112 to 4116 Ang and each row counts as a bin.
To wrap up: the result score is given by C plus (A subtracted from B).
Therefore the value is 3.2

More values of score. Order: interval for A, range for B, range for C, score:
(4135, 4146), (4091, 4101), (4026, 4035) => 2.8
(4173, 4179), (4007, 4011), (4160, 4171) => 3.5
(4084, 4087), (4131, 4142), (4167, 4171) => 3.3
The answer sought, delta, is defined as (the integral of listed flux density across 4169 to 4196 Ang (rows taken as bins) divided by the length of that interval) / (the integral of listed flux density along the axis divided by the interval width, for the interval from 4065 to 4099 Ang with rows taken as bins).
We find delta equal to 1.03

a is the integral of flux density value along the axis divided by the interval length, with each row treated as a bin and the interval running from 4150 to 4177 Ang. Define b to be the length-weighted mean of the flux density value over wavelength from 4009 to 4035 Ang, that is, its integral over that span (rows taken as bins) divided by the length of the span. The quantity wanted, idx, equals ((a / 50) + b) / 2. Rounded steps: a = 3.42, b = 3.42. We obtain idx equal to 1.74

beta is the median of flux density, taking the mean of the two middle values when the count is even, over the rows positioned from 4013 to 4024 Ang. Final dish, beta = 3.48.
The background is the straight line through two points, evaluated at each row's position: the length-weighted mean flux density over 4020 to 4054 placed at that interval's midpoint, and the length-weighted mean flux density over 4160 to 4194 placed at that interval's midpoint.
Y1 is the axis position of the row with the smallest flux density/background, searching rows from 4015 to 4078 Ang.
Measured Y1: 4045.23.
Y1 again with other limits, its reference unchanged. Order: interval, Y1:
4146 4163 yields 4147.09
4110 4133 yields 4131.84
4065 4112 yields 4099.62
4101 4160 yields 4101.51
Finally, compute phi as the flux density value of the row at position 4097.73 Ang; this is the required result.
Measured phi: 2.683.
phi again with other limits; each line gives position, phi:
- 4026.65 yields 3.37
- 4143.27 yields 3.283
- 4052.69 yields 3.374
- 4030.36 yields 3.18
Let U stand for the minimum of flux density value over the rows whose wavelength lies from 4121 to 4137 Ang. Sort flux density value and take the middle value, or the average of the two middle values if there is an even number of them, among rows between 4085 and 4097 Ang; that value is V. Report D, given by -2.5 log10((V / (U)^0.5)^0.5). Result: -0.350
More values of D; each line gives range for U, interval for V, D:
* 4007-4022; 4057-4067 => -0.322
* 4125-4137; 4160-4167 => -0.337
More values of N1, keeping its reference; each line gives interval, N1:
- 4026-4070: 4045.23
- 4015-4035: 4032.21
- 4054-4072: 4067.65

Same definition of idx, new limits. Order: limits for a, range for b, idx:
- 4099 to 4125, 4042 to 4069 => 1.68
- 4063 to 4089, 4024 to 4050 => 1.67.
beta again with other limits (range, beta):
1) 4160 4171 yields 3.33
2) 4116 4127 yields 3.44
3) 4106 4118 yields 3.25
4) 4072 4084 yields 3.21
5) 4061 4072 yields 3.51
